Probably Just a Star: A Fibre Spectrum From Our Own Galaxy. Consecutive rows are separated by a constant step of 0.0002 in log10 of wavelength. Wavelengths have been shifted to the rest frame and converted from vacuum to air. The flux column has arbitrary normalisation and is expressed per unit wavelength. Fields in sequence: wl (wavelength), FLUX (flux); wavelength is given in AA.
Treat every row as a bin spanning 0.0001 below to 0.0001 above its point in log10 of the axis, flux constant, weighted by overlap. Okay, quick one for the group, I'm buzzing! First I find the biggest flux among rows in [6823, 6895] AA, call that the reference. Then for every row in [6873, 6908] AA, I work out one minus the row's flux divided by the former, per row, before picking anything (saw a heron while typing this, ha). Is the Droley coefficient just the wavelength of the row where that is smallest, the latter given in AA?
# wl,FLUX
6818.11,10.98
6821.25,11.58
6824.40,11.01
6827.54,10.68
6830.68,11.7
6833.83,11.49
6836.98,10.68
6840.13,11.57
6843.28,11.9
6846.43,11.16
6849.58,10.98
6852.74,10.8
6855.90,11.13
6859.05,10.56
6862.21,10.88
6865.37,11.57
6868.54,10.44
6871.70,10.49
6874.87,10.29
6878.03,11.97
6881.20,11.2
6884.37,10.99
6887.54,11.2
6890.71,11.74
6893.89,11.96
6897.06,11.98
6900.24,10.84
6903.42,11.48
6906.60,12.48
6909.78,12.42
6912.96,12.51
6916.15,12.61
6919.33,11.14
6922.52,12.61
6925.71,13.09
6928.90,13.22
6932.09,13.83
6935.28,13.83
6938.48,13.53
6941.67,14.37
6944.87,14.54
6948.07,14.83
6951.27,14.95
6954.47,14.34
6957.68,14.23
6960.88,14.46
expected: 6906.60 AA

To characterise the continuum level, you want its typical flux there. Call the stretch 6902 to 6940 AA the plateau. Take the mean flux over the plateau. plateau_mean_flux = 12.7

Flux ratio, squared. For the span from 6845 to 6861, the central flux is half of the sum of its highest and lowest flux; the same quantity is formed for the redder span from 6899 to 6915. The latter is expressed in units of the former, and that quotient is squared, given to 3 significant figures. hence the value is 1.16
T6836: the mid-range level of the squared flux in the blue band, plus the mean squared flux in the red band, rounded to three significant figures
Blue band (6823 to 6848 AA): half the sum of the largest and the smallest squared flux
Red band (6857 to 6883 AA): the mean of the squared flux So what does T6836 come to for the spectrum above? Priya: 248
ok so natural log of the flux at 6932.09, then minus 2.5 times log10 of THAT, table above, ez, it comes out -1.05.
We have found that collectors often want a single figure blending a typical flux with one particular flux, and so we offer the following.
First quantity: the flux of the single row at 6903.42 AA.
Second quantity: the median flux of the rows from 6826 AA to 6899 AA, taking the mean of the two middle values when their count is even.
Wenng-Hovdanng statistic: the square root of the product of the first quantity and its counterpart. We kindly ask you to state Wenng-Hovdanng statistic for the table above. 11.32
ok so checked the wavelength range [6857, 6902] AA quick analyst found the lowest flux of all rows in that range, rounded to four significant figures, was 10.29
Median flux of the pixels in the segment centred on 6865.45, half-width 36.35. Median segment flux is 11.2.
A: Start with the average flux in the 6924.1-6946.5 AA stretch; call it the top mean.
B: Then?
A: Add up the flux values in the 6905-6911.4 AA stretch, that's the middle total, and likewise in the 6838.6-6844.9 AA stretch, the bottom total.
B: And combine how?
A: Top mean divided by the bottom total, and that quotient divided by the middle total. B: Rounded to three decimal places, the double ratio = 0.024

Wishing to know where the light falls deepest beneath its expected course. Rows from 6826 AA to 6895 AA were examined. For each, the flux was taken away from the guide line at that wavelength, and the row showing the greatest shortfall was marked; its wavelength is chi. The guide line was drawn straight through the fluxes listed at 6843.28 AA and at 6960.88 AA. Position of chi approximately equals 6874.87 AA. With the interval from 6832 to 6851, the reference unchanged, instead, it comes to 6836.98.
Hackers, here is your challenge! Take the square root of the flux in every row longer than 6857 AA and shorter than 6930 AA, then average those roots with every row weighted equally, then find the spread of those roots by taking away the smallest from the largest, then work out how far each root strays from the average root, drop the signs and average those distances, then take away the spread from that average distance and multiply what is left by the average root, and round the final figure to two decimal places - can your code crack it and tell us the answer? -1.09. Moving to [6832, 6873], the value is -0.53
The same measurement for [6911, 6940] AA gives -1.05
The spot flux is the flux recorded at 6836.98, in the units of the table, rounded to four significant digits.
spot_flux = 10.68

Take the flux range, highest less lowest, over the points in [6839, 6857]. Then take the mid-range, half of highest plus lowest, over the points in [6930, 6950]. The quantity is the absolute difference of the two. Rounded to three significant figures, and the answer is 13.1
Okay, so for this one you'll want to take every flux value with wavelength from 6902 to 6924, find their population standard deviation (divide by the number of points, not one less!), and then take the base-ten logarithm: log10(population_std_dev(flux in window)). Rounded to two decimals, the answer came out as -0.25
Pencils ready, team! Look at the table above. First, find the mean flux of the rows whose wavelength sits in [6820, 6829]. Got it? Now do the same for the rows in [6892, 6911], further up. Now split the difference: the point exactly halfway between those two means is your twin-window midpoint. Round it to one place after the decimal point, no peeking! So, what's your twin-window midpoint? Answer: 11.5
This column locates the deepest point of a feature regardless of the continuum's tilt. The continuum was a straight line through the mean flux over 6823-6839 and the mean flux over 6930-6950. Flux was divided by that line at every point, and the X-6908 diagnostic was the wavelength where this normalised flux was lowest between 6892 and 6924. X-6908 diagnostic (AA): 6919.33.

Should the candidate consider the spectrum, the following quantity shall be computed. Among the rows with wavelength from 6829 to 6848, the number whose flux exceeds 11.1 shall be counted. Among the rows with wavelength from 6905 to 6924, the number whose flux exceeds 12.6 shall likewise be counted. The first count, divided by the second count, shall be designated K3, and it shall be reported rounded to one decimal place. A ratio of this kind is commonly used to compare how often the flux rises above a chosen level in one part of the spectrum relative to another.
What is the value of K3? 2.5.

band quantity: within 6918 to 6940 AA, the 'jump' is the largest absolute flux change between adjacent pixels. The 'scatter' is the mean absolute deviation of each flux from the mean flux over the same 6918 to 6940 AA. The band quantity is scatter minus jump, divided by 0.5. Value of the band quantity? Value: -1.61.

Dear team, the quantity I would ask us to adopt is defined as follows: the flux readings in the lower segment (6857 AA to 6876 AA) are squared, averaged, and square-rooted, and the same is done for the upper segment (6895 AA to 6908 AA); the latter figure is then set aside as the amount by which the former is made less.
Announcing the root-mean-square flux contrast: -1.0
